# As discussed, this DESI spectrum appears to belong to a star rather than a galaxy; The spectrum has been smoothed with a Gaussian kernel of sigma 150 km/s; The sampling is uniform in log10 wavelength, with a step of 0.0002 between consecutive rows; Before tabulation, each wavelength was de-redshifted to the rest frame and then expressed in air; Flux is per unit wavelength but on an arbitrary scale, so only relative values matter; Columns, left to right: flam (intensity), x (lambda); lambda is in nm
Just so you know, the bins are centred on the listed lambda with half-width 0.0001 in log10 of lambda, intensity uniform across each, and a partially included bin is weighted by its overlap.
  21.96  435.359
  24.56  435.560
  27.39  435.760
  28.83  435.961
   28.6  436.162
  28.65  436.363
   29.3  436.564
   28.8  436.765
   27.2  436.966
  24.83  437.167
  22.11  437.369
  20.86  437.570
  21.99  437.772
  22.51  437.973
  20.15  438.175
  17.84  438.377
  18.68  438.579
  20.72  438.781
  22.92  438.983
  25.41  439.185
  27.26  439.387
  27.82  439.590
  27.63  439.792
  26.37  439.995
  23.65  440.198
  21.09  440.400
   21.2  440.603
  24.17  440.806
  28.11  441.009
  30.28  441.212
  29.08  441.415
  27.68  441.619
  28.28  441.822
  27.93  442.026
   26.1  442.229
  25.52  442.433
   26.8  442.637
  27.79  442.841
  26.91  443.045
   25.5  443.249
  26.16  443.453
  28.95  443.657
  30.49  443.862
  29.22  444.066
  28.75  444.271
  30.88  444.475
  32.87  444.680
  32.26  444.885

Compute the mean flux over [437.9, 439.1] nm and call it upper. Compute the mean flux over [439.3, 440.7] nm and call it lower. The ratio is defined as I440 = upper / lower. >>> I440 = 0.82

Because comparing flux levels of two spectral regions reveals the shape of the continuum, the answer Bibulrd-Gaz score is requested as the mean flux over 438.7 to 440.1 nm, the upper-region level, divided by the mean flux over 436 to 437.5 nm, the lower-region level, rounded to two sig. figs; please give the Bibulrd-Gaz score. 0.94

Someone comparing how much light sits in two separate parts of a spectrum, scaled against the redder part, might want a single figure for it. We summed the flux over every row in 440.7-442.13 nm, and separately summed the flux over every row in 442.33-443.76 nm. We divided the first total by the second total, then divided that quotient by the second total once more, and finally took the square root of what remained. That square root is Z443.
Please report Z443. 0.0745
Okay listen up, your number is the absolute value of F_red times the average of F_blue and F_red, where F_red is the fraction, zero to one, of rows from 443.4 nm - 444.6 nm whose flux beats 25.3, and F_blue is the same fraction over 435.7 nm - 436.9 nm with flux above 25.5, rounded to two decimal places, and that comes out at 1.00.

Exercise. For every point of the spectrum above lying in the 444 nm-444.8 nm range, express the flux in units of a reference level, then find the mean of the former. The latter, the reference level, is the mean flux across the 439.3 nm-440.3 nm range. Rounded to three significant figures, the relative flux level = 1.15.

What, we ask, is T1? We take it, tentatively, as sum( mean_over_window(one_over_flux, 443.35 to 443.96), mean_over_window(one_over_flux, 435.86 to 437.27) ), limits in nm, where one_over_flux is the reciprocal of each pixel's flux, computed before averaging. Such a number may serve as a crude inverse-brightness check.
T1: 0.071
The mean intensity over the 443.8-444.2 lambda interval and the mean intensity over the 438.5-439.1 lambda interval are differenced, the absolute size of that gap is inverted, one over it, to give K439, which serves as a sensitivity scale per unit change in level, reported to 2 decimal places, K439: 0.11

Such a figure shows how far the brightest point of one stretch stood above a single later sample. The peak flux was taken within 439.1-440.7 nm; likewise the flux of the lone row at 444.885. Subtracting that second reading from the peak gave -4.4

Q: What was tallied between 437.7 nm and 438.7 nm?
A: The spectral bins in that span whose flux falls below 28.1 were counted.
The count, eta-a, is 5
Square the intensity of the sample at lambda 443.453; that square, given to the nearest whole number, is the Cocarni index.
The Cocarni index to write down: 684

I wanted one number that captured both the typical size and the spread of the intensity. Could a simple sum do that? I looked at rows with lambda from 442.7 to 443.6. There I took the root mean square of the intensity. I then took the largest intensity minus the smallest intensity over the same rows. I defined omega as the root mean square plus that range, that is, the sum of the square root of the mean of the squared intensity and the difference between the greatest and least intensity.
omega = 28.9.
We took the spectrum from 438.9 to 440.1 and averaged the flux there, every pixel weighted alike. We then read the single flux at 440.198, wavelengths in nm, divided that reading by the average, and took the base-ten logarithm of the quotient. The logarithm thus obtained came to -0.05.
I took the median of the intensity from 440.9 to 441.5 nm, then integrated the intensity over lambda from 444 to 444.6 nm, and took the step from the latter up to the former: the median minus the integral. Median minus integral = 11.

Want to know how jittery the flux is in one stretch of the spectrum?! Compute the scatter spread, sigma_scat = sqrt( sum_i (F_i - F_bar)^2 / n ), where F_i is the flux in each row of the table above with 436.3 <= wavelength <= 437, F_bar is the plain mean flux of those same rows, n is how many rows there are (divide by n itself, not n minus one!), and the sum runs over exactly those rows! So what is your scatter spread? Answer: 0.8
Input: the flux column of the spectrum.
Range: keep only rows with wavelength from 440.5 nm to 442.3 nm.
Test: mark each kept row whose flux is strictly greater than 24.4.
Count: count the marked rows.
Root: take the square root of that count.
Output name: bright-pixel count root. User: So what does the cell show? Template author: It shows 2.6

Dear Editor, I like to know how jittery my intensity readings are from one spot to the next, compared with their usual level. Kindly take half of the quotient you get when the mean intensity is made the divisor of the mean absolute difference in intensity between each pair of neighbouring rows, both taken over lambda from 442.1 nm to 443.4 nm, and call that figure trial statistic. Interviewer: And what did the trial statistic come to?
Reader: 0.019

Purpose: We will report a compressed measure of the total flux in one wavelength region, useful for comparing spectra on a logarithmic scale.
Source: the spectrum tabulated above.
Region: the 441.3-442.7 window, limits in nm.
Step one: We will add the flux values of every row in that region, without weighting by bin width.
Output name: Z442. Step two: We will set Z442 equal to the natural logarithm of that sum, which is 5.25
